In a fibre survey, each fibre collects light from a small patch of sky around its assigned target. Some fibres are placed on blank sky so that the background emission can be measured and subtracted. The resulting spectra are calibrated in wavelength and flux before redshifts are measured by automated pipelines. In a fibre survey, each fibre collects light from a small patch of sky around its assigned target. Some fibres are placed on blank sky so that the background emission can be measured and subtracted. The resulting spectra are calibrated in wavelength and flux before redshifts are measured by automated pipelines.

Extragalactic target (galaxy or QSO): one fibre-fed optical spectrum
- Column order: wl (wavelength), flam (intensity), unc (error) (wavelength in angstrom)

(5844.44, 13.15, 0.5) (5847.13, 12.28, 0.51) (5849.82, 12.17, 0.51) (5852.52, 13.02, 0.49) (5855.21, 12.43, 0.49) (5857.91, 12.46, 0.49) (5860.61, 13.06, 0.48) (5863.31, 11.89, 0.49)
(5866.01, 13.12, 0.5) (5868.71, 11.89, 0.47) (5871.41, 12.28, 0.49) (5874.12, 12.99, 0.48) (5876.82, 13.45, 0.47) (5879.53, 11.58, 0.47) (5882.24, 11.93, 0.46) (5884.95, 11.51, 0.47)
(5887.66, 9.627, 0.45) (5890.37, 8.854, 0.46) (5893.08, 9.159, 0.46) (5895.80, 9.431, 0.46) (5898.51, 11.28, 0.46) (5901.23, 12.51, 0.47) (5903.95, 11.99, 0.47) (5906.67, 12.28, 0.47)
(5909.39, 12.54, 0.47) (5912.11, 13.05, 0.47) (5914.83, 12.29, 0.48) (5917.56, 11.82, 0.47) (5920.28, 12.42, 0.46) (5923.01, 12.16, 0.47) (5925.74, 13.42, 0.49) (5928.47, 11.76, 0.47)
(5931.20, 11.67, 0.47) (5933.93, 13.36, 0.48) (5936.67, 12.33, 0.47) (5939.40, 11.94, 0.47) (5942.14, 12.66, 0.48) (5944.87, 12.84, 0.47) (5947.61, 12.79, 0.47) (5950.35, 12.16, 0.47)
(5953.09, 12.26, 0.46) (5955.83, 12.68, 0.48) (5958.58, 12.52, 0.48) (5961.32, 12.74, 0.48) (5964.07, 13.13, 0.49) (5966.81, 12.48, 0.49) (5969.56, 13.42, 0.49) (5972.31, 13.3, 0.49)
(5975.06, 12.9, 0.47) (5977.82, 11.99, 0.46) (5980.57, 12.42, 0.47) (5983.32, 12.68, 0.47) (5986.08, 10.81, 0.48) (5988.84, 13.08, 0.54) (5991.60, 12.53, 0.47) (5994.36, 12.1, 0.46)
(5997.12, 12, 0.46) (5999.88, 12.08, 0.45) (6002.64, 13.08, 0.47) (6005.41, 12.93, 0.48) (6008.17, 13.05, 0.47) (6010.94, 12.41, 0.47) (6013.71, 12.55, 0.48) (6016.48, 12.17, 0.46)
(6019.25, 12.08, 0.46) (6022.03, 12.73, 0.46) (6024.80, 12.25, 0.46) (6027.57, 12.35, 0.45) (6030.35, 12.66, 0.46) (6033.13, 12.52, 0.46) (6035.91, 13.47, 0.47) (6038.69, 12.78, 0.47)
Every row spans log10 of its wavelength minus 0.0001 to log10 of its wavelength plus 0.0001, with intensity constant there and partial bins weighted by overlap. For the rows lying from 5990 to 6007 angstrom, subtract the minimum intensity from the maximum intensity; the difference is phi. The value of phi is 1.1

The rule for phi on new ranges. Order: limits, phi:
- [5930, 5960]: 1.7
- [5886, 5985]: 4.6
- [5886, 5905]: 3.7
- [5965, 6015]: 2.6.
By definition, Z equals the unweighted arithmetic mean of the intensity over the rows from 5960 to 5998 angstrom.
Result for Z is 12.5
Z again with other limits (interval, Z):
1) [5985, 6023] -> 12.4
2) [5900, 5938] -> 12.4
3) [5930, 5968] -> 12.5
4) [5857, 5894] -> 11.7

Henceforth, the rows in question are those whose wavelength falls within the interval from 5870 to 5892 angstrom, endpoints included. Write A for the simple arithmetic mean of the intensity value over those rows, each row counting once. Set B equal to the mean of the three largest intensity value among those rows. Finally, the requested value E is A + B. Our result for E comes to 24.4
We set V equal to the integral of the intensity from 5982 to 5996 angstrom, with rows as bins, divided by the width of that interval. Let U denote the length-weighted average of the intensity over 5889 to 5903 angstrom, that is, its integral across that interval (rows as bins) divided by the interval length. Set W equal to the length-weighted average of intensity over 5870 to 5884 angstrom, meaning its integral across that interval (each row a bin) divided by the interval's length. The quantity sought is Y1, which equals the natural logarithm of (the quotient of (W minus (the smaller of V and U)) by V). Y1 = -2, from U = 10.3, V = 12.2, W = 12.4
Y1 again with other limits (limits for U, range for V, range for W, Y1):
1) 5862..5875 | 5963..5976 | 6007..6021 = -6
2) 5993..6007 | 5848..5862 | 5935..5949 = -5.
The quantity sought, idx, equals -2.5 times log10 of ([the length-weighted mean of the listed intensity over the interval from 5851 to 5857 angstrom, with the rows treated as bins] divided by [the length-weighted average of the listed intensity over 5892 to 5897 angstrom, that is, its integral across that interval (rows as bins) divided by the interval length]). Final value -0.338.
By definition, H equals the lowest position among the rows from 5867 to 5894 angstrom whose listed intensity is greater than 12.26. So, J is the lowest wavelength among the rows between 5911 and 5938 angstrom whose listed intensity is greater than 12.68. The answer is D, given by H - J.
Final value -40.7 angstrom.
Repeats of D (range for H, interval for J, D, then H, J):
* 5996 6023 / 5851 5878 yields 150.1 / 6002.64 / 5852.52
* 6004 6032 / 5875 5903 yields 128.6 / 6005.41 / 5876.82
